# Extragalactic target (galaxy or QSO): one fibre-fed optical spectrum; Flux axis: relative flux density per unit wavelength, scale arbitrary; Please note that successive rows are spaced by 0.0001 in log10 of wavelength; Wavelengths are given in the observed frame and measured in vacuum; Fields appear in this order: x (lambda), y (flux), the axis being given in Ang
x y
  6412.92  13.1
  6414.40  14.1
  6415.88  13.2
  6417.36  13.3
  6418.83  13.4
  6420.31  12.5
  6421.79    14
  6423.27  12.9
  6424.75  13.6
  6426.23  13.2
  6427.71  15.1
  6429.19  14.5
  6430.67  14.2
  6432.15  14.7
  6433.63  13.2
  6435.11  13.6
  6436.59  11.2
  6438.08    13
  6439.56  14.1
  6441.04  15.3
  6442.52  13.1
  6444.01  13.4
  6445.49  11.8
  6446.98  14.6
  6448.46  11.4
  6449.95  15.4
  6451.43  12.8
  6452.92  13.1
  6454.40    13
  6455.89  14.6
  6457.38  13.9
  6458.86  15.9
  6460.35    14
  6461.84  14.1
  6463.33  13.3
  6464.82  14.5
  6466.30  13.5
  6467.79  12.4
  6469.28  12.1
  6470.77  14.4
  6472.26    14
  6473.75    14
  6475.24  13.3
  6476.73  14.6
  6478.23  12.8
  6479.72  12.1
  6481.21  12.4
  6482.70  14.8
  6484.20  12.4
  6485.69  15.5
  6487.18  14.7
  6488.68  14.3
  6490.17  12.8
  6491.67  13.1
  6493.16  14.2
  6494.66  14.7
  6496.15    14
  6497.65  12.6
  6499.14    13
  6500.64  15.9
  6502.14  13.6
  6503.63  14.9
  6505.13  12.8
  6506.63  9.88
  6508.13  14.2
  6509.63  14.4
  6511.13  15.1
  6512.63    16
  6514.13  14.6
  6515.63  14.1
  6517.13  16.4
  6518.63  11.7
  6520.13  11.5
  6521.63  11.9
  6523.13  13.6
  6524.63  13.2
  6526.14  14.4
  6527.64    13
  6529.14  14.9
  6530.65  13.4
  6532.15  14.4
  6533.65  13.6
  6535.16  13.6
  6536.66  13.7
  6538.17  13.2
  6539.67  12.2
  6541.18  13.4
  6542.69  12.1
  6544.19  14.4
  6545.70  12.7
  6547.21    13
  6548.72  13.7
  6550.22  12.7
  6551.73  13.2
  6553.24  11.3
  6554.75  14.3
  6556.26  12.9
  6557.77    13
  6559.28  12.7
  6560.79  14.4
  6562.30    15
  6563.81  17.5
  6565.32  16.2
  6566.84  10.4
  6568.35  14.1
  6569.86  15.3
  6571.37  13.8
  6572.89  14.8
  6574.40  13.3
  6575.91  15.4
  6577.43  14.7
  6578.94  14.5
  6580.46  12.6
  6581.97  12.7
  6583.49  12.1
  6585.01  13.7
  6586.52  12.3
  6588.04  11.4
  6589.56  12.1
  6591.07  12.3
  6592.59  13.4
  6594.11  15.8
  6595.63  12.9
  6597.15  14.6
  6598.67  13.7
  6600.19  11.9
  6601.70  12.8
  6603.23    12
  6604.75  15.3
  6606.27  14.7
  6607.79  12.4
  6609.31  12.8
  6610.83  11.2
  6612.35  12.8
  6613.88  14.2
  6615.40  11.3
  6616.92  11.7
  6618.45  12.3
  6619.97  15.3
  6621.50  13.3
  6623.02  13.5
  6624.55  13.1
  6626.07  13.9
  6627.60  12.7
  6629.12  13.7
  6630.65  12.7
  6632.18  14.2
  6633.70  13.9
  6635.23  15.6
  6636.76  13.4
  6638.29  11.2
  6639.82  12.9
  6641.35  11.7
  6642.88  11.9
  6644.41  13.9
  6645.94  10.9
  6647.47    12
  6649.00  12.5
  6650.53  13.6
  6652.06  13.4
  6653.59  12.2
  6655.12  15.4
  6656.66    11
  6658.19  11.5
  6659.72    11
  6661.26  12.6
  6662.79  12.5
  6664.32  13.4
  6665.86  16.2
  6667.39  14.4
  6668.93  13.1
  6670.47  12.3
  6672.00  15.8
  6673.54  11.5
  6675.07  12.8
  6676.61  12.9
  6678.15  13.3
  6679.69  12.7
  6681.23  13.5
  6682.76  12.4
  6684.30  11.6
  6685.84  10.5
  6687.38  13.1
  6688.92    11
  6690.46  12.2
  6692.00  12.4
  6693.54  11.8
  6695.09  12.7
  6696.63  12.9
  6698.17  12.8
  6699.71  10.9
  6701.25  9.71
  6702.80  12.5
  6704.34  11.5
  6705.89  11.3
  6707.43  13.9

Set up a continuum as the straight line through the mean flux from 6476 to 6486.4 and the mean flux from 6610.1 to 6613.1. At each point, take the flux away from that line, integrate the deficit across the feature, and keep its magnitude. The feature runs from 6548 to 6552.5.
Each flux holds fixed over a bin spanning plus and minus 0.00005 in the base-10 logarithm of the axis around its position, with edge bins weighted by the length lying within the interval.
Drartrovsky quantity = 2.2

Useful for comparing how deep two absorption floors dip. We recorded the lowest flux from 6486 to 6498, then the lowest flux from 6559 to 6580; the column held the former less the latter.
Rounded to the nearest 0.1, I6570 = 2.2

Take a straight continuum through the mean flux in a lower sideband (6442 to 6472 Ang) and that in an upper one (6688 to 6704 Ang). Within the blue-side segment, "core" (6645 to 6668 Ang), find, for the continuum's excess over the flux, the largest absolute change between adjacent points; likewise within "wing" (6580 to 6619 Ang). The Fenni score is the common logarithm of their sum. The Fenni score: 0.89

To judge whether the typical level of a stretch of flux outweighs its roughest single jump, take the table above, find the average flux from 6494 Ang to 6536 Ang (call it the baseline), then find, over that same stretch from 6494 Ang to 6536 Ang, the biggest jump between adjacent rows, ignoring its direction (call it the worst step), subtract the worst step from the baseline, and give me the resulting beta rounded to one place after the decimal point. 9.1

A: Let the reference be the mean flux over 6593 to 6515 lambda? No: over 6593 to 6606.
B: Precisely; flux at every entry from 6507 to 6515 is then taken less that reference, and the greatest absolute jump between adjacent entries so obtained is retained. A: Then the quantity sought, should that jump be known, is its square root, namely 1.18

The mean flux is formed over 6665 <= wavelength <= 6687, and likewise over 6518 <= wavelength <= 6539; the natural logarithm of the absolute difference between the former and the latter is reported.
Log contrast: -1.5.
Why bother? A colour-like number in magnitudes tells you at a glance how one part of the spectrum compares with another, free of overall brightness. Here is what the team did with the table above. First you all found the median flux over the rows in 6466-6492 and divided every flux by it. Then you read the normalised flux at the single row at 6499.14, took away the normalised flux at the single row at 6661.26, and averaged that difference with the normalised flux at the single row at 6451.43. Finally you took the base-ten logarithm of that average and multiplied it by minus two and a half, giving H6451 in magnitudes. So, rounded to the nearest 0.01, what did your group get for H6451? 0.77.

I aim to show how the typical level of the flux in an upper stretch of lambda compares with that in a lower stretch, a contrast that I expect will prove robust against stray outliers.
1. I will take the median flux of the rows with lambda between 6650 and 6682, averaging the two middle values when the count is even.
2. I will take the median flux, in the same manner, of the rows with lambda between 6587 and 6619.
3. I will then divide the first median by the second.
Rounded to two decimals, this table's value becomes 1.01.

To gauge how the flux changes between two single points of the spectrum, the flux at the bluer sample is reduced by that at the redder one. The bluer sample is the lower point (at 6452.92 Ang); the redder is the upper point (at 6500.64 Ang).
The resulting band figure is -2.8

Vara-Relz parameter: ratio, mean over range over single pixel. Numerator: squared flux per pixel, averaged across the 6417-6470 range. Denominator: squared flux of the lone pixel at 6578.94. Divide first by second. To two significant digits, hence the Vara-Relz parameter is 0.88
